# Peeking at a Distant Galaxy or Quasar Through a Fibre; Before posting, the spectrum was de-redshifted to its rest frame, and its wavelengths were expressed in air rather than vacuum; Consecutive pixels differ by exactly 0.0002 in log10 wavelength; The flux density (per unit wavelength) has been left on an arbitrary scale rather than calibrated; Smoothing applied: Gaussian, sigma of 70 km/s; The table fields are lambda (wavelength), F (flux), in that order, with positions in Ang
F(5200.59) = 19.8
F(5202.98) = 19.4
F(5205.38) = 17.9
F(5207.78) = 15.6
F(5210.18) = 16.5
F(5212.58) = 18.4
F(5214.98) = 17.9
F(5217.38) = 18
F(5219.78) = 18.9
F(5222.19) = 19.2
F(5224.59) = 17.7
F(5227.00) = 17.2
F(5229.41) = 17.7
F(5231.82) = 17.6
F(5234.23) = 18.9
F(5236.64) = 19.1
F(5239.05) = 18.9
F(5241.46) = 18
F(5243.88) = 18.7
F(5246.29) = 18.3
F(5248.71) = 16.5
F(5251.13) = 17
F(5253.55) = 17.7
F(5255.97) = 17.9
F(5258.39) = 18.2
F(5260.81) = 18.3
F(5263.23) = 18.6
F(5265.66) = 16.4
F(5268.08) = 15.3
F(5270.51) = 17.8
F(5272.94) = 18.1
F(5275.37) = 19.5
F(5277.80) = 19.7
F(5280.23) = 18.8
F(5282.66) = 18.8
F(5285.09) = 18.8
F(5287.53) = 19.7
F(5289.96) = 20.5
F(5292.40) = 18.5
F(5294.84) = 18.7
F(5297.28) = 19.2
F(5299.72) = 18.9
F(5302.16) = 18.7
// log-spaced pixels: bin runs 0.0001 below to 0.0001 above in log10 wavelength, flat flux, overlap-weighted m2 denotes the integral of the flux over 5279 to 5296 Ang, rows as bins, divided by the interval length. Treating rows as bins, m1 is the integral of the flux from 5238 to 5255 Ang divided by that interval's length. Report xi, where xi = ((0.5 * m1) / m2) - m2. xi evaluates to -18.7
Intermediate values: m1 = 17.9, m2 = 19.1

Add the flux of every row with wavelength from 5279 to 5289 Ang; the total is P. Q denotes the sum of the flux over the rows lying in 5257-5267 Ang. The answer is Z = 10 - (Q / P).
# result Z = 9.06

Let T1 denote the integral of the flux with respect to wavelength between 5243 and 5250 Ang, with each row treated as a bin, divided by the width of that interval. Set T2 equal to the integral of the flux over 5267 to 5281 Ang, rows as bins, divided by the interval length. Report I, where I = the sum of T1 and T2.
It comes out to 36.0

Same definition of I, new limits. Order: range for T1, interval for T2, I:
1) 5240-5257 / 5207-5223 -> 35.5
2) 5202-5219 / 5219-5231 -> 35.8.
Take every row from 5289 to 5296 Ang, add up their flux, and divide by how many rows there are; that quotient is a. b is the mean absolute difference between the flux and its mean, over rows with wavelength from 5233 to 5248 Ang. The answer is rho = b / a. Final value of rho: 0.017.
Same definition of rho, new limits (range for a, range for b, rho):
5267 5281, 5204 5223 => 0.048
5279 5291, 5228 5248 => 0.026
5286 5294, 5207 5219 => 0.050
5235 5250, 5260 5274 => 0.057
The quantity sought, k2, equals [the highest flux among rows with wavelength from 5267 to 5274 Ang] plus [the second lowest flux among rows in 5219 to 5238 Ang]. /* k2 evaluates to 35.7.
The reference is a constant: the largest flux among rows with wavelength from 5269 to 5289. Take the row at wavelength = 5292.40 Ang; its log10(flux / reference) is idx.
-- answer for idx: -0.027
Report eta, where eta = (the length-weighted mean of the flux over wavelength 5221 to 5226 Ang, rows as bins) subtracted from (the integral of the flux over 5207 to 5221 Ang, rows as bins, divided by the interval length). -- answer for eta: -0.8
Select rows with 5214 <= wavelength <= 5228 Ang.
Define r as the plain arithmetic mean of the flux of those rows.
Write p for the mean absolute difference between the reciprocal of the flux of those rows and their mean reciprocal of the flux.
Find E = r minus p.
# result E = 18.1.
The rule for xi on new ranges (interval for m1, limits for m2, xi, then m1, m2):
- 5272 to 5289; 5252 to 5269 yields -17.0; 19.1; 17.5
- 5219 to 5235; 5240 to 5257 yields -17.2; 18.1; 17.7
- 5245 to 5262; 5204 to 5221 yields -17.1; 17.7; 17.6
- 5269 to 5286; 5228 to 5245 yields -17.9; 18.7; 18.4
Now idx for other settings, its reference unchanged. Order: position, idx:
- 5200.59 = 0.002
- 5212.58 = -0.030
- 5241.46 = -0.039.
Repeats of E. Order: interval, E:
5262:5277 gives 17.6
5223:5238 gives 18.0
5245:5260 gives 17.6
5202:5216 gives 17.6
